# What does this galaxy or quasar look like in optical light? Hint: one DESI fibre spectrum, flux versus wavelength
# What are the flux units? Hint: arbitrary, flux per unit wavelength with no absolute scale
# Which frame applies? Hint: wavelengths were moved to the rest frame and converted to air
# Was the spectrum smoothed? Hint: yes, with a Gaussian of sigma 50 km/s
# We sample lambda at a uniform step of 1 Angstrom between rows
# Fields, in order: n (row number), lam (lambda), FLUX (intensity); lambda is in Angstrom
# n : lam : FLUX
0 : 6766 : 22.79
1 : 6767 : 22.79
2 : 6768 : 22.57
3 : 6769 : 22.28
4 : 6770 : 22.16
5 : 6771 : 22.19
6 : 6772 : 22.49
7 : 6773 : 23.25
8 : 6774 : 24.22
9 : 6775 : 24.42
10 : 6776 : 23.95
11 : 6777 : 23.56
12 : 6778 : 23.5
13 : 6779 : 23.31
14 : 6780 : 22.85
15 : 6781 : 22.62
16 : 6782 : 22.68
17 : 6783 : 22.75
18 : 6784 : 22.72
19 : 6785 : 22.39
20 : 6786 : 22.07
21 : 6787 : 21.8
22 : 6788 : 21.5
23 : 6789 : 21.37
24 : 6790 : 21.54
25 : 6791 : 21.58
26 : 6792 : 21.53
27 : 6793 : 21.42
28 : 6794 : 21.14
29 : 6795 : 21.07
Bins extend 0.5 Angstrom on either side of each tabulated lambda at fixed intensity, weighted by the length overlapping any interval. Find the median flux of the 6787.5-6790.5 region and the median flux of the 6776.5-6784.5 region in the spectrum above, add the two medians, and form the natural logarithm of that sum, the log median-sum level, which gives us 3.79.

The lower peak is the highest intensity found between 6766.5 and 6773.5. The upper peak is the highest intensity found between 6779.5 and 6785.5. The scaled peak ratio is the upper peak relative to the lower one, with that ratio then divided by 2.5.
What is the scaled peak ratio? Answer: 0.393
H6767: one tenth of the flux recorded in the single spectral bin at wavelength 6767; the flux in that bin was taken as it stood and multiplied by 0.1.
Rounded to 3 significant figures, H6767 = 2.28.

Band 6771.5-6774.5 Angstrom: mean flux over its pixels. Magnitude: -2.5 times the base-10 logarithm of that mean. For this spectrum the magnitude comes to -3.42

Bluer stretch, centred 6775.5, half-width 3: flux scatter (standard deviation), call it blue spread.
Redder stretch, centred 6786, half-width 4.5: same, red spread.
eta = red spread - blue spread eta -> 0.11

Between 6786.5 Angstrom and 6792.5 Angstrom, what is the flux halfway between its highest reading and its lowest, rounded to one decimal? 21.6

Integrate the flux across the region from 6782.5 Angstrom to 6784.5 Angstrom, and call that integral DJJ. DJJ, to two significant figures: 45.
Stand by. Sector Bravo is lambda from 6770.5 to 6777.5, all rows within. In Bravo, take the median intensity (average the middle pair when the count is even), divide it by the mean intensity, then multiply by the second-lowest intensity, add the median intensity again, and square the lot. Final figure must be 2131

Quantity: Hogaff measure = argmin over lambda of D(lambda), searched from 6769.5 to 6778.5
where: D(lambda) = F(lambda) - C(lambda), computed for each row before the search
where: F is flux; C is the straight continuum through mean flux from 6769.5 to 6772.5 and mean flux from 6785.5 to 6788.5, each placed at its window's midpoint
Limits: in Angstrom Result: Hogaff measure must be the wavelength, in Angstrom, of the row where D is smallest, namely 6770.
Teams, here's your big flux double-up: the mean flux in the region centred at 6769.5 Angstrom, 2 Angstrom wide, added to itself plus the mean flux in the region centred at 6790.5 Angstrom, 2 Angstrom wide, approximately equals 66.0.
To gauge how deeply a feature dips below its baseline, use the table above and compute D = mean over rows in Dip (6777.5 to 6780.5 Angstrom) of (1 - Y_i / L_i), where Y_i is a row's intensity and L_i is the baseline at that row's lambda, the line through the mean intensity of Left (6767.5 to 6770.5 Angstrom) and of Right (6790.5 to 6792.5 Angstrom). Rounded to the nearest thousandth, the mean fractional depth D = -0.056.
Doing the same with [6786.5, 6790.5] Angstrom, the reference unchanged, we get 0.005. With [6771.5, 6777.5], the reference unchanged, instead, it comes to -0.068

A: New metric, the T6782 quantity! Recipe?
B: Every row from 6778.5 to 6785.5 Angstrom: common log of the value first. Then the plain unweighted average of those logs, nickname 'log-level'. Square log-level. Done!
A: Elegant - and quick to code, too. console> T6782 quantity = 1.84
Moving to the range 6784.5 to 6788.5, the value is 1.80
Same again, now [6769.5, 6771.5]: 1.81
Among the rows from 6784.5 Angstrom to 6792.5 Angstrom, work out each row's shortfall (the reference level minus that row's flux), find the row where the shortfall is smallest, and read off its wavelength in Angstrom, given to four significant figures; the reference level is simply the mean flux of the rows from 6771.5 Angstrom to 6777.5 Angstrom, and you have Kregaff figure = 6785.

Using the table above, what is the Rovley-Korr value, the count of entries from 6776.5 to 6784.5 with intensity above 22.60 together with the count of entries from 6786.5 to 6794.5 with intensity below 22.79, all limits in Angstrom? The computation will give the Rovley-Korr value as 16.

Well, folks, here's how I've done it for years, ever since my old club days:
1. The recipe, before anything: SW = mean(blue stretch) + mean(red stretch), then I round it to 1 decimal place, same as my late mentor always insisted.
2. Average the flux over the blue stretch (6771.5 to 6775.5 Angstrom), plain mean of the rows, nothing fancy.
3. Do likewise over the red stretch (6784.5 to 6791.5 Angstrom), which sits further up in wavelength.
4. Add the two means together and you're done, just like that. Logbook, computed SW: 45.3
